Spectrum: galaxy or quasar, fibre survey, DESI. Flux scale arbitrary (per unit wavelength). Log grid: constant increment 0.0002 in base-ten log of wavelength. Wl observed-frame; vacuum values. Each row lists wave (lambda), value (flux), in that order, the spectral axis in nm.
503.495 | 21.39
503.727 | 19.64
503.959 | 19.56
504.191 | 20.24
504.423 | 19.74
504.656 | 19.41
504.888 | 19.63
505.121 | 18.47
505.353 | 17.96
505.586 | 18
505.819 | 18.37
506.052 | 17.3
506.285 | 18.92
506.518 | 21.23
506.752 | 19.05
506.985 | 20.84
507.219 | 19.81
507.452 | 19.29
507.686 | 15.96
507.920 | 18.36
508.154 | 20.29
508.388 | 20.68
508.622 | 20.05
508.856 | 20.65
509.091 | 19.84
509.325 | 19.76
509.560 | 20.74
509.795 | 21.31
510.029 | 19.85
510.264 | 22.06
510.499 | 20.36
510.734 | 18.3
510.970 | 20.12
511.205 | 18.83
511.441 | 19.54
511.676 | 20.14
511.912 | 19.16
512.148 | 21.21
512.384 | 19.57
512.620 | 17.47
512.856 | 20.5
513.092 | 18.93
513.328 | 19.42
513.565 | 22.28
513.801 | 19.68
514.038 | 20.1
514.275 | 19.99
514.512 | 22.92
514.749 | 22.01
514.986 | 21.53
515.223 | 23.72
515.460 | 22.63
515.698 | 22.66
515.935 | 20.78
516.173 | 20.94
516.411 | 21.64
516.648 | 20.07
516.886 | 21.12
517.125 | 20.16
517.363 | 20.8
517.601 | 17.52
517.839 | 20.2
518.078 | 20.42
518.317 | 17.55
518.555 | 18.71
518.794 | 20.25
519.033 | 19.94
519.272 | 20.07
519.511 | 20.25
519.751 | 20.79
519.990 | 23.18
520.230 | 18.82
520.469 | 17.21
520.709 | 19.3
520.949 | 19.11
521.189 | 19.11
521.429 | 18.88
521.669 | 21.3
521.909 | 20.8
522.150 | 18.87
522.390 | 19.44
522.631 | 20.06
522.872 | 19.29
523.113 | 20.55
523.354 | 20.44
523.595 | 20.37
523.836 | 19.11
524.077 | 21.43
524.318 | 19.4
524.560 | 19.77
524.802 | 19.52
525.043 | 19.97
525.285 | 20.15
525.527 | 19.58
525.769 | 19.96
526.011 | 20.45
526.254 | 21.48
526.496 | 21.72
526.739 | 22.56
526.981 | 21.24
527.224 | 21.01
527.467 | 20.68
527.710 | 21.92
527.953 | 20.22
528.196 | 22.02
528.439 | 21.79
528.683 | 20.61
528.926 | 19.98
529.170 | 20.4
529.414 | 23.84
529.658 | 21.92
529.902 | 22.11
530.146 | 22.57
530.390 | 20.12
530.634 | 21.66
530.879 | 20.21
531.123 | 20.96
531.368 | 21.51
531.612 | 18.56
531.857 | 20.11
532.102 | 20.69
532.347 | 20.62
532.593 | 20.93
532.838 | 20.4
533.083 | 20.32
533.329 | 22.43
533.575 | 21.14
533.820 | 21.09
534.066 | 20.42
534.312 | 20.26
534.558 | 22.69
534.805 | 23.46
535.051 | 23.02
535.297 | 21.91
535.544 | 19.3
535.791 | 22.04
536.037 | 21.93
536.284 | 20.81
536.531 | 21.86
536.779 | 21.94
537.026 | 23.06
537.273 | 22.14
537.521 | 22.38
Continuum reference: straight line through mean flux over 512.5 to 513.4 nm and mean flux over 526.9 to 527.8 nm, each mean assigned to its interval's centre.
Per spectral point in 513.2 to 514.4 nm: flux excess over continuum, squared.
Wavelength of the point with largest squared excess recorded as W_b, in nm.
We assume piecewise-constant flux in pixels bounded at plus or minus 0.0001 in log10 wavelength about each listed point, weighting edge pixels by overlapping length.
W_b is 513.565 nm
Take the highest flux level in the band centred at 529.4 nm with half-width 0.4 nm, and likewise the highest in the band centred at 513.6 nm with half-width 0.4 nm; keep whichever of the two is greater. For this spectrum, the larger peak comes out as 23.8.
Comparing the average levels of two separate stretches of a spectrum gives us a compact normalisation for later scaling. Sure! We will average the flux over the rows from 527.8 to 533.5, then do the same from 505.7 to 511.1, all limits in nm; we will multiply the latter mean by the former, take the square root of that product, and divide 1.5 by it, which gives 0.0737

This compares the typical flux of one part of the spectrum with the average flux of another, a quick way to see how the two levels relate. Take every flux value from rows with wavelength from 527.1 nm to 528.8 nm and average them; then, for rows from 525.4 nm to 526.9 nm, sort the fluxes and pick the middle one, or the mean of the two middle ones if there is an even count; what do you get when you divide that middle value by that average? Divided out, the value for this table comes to 0.99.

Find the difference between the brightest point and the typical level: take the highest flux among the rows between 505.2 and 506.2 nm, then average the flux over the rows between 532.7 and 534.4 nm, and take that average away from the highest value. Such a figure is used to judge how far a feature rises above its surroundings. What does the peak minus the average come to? -2.5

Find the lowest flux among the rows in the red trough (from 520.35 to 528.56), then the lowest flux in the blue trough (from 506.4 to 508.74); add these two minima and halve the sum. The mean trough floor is 16.6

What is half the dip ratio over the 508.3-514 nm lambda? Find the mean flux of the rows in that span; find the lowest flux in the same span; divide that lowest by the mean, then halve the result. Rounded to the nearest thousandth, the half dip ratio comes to 0.436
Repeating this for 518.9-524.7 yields 0.433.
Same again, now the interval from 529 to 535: 0.438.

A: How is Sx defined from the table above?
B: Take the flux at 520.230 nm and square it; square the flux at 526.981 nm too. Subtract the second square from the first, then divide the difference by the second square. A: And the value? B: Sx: -0.215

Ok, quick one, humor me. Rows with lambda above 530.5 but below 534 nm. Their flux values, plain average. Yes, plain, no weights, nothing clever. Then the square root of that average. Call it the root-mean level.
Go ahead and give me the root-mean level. 4.556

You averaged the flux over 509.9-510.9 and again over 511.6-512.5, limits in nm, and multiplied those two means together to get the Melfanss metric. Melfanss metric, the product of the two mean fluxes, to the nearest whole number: 403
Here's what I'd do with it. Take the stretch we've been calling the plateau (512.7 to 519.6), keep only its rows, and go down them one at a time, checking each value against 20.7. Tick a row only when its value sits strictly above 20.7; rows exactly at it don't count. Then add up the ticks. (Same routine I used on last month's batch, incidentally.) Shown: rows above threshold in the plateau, 12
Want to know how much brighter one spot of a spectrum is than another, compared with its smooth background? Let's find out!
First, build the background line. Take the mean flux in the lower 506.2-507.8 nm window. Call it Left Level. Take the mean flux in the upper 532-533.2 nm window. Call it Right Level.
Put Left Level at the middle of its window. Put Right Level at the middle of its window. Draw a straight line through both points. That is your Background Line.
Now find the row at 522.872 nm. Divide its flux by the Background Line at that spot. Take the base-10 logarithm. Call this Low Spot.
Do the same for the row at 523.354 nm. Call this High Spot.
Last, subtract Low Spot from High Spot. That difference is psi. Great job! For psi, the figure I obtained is 0.02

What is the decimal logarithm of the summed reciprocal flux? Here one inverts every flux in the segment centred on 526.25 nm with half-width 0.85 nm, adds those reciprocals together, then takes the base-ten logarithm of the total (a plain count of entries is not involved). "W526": -0.476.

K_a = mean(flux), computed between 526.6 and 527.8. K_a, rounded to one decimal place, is 21.5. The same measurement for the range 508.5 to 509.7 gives 20.2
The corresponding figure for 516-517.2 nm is 20.8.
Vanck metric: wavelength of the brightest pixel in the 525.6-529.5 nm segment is 529.414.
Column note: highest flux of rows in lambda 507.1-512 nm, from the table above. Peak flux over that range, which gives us 22.06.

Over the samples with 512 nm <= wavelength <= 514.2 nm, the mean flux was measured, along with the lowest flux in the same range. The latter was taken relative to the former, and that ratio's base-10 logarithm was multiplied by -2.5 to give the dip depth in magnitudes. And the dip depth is 0.14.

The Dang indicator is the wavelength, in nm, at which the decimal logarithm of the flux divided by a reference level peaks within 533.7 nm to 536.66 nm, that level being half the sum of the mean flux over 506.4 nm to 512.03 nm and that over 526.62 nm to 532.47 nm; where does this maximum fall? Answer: 534.805 nm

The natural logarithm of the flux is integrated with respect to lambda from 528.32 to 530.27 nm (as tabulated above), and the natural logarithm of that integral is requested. 1.79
